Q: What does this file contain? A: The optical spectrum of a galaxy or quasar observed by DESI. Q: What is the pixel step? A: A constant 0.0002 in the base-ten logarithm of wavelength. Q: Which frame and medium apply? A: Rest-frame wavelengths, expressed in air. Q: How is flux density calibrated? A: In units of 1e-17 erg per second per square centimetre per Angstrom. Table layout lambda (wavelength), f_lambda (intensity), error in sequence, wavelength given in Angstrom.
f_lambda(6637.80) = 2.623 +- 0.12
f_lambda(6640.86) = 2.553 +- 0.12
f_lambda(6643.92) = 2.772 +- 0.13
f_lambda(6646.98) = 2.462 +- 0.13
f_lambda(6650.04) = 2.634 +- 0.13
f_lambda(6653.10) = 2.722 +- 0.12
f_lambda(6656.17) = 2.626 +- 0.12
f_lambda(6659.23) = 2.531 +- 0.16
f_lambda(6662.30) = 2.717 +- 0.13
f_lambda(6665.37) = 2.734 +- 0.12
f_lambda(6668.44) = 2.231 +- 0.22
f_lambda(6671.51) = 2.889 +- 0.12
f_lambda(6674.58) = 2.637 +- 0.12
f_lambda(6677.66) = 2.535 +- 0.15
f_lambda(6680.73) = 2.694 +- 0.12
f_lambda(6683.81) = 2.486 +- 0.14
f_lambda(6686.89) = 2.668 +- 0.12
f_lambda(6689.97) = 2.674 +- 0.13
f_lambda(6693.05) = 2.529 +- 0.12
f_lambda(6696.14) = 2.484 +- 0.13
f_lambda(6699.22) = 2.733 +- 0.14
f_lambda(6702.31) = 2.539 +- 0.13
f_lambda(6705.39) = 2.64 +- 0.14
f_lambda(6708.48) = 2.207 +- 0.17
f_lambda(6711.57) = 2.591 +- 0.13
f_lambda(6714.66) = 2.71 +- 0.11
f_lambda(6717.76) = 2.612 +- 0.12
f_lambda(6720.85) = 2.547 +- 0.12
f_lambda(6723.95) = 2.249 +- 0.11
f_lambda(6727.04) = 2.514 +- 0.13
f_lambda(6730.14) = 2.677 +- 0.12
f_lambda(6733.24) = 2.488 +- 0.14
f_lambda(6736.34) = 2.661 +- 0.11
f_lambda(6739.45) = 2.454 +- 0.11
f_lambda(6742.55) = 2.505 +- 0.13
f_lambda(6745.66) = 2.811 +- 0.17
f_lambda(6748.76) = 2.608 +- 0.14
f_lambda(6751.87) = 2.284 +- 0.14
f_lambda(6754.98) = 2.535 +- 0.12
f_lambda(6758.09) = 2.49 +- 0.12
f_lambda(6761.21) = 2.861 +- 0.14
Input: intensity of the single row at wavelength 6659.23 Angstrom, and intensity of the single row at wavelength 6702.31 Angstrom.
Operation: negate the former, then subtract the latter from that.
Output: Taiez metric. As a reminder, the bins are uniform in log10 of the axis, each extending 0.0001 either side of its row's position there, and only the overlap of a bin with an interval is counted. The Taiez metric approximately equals -5.07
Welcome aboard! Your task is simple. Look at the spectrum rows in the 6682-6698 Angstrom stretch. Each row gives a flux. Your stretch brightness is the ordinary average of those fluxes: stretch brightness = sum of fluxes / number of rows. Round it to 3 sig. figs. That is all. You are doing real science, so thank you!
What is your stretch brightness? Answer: 2.57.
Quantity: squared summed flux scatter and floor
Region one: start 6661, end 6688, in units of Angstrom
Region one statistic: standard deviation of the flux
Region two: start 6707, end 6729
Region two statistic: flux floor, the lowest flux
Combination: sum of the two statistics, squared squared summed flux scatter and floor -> 5.7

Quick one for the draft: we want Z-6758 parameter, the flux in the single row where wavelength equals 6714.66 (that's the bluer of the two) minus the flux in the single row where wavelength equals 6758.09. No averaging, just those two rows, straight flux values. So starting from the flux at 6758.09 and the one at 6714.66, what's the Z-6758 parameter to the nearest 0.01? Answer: 0.22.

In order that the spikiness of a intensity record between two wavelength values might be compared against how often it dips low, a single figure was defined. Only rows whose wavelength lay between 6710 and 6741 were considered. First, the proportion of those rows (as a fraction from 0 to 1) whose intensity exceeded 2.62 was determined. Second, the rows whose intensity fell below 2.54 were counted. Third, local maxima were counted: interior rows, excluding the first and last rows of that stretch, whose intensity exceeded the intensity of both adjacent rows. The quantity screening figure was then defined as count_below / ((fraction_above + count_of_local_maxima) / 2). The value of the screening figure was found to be 2.42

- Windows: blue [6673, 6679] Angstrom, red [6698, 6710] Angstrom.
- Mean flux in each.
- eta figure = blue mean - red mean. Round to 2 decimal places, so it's 0.06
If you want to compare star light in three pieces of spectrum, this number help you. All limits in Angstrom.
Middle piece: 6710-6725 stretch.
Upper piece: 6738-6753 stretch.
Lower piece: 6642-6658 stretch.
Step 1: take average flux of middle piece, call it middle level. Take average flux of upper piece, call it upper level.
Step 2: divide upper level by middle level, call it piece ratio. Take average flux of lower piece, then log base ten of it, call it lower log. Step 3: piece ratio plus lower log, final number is 1.418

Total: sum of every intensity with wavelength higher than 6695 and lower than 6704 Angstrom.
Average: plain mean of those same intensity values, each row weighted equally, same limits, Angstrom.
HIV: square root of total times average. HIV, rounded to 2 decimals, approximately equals 4.48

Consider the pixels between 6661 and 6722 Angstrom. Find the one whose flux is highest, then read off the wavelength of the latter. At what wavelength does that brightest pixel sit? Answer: 6671.51 Angstrom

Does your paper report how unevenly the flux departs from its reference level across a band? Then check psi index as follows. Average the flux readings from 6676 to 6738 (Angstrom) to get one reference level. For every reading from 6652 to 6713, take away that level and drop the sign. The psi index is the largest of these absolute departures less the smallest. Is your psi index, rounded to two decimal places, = 0.33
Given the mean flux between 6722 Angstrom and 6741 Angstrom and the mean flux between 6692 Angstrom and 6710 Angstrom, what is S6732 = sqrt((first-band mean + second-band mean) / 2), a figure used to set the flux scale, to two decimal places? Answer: 1.59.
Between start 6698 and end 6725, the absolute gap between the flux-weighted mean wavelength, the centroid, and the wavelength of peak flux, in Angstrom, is 12.2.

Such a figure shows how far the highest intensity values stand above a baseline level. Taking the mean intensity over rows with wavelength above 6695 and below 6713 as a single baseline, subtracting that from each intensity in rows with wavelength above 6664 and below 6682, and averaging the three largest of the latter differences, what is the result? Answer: 0.24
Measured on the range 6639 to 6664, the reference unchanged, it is 0.20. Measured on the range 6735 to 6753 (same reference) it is 0.16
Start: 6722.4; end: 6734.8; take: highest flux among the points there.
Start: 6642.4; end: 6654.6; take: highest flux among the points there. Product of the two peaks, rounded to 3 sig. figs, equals 7.42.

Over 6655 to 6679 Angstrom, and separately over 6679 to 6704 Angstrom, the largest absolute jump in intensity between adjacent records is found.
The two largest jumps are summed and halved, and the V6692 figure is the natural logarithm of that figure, -0.79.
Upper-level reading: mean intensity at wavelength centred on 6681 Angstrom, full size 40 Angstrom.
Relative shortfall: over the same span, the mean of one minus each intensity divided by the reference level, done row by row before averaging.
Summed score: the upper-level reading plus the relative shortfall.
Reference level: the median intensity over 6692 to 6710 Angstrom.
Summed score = 2.58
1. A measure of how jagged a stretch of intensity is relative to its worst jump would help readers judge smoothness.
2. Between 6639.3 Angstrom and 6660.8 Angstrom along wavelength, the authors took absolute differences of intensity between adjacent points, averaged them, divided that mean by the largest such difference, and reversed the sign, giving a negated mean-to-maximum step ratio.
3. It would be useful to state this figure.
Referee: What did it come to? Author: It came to -0.53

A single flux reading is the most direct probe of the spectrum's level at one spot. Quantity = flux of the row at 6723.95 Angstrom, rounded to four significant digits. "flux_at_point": 2.249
